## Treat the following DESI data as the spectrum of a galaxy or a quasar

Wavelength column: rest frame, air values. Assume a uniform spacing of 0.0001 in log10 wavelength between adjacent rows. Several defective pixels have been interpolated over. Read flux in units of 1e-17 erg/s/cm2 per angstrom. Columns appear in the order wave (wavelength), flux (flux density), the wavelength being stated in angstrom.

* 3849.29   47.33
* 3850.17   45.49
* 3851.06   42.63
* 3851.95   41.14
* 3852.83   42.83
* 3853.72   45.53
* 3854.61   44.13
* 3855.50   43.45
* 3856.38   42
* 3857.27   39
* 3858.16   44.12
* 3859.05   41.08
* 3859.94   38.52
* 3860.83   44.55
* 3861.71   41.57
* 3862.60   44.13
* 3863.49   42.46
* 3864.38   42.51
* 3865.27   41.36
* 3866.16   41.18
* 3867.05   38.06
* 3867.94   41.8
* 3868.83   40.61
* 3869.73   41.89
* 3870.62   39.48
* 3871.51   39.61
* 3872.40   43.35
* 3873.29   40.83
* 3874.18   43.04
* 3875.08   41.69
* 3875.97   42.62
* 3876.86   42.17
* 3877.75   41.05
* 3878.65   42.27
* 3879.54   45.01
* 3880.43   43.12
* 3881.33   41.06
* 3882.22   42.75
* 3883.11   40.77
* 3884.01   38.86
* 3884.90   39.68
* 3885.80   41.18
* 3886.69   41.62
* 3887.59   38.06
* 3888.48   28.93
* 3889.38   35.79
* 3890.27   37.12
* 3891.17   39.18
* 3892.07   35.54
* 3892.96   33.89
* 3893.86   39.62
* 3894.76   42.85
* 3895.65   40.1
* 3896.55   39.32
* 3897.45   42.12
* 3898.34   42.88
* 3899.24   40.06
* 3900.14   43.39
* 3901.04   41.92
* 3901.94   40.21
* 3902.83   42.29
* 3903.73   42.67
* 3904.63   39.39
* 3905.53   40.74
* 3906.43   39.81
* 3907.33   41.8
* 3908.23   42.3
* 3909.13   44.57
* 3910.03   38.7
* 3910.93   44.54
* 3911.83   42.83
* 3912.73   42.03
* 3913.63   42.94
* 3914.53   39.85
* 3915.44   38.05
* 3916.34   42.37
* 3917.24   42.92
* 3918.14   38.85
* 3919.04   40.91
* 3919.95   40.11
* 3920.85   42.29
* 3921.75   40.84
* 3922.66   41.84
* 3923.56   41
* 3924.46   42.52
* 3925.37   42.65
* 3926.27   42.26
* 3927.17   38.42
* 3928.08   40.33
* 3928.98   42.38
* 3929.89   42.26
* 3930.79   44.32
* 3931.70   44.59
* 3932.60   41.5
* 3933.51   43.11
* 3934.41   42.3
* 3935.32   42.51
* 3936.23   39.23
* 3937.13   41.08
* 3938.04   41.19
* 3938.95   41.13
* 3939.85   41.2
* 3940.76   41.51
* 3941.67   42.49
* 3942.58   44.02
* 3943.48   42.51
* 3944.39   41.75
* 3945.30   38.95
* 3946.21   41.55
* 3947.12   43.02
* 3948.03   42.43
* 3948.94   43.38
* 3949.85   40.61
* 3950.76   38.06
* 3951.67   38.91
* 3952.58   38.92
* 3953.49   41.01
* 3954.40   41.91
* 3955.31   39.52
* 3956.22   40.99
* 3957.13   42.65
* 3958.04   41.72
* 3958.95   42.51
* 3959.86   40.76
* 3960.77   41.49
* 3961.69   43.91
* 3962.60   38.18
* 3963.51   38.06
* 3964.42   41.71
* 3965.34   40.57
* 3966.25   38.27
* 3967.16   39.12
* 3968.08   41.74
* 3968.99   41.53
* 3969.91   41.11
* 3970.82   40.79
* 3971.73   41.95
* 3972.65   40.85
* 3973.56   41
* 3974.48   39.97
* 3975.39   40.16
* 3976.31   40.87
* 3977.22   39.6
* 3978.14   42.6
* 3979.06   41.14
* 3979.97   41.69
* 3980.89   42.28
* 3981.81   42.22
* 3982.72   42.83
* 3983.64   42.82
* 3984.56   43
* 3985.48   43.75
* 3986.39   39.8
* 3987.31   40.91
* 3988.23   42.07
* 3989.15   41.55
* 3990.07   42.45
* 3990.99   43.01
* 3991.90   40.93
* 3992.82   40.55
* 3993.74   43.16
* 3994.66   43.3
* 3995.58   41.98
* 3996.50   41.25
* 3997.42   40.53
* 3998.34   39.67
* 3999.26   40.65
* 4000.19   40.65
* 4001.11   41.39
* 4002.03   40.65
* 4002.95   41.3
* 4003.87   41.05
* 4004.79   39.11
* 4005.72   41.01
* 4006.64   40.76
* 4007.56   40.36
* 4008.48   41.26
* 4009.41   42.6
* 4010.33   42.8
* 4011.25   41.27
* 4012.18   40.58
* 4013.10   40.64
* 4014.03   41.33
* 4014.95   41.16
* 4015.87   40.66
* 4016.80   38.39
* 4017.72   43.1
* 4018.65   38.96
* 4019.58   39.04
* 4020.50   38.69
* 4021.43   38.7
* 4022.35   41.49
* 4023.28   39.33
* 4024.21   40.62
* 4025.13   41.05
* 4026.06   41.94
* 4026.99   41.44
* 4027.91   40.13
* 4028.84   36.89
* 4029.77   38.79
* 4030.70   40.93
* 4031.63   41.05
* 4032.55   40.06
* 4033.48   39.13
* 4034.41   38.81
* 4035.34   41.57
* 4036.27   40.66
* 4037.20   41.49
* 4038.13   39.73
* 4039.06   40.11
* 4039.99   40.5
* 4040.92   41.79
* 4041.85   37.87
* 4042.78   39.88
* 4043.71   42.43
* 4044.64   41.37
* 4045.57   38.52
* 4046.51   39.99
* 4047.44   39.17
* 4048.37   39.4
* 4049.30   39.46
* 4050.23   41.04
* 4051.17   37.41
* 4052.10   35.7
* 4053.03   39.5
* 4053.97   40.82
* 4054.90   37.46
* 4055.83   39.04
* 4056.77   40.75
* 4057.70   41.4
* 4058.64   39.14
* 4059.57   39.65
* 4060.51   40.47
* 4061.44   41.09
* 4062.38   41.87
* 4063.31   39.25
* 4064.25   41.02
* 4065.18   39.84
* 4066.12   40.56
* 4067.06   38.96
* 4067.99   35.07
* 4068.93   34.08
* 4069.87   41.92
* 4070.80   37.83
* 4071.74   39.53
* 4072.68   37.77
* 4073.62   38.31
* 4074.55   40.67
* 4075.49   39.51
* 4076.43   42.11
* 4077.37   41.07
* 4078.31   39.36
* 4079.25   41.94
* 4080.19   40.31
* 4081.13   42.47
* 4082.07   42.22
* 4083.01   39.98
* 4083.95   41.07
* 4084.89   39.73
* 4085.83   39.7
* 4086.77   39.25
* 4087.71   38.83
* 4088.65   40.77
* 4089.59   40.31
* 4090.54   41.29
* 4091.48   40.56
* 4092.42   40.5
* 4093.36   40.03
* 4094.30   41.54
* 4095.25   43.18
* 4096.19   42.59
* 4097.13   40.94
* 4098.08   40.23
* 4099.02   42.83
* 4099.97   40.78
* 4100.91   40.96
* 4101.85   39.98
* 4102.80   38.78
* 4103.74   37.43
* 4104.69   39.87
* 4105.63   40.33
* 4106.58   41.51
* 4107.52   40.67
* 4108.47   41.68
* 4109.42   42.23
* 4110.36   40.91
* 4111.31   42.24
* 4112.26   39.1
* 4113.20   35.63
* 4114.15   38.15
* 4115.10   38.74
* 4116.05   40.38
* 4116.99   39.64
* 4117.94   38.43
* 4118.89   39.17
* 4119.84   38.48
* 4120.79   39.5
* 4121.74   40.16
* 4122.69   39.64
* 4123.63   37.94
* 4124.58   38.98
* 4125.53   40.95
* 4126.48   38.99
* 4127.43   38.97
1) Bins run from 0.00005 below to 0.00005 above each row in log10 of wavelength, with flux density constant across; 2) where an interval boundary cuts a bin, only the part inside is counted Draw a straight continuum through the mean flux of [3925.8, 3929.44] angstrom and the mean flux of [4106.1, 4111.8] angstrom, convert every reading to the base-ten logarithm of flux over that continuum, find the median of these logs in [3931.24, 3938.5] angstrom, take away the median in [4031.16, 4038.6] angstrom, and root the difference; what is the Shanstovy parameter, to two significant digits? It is 0.14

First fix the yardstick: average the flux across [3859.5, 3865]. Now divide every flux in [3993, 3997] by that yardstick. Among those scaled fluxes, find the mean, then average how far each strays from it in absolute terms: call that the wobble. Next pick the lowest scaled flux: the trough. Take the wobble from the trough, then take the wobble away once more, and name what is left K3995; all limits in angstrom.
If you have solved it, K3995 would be 0.94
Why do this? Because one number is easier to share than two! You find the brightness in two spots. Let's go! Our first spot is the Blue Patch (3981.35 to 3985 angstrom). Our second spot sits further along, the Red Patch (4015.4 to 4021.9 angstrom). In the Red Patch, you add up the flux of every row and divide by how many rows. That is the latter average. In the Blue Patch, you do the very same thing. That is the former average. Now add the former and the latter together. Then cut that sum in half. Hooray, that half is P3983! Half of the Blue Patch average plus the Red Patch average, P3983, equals 41.2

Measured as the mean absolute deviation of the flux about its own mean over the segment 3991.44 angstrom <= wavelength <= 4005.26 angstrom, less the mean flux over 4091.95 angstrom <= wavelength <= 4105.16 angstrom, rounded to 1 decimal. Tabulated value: -39.9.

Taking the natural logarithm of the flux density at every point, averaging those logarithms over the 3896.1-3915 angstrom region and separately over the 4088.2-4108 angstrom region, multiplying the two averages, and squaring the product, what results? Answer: 191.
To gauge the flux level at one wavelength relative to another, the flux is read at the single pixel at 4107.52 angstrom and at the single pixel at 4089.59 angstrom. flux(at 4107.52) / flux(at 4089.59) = 1.01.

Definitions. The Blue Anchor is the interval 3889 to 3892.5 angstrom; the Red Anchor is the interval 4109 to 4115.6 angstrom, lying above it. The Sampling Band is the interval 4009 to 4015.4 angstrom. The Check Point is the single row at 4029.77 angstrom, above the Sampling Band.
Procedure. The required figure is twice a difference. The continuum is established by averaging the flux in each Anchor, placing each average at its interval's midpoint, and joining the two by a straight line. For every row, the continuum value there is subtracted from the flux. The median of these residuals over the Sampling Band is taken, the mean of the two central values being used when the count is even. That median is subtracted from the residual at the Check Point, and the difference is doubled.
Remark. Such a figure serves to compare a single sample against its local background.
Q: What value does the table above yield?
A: -5.4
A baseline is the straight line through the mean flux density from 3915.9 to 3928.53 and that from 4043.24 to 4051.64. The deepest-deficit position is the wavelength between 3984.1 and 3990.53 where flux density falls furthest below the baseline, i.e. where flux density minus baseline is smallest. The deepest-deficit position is 3986.39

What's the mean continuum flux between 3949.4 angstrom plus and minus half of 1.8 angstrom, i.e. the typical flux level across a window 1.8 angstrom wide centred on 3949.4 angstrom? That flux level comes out 42.0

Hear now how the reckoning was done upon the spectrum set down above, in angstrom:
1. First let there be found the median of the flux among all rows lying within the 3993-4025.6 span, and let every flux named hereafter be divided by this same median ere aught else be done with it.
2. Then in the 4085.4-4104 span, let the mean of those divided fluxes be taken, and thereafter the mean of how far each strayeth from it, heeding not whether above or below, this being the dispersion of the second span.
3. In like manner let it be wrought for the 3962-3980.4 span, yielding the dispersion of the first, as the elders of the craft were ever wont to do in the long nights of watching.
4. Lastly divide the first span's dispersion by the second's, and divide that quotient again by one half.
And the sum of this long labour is 2.05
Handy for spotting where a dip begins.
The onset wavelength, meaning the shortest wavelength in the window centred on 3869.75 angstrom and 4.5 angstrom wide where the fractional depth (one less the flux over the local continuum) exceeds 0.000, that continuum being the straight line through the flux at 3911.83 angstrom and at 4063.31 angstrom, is 3867.94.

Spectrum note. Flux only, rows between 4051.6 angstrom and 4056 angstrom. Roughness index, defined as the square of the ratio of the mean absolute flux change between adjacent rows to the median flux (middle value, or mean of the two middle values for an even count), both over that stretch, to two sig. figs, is 0.0042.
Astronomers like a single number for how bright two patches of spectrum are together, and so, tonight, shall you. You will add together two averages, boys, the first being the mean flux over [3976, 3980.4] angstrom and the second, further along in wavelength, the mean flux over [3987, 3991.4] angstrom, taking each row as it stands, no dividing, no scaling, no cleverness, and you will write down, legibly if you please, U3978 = 83.2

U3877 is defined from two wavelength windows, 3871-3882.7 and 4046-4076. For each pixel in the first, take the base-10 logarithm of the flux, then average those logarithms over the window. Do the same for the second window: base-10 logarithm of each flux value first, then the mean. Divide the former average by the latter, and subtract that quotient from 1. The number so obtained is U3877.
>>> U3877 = -0.020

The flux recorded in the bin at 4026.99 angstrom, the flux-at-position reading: 41.44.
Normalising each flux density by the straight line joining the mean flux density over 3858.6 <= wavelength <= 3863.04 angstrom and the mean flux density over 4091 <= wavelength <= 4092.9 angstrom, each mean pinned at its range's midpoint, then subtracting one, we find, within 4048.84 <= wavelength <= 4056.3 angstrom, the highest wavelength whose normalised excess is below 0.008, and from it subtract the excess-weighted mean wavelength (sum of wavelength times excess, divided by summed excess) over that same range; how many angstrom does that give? 3.1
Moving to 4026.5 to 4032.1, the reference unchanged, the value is 2.5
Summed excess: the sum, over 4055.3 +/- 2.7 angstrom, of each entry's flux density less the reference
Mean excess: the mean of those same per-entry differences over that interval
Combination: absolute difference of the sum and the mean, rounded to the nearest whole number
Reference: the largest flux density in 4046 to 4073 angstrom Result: 10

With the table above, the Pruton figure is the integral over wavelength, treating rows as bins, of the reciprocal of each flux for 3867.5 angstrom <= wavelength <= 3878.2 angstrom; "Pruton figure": 0.258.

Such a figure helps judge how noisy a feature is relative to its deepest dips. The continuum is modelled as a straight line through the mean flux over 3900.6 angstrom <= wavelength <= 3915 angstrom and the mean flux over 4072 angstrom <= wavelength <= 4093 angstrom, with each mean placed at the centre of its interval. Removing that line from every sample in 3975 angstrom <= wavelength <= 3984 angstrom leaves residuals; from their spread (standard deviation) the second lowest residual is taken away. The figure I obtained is 2.1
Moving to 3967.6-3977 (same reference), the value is 1.6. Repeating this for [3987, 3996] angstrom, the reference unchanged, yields 1.1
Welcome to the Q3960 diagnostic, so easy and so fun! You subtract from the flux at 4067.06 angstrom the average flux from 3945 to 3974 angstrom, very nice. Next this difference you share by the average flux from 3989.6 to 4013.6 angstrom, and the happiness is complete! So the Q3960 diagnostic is -0.046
